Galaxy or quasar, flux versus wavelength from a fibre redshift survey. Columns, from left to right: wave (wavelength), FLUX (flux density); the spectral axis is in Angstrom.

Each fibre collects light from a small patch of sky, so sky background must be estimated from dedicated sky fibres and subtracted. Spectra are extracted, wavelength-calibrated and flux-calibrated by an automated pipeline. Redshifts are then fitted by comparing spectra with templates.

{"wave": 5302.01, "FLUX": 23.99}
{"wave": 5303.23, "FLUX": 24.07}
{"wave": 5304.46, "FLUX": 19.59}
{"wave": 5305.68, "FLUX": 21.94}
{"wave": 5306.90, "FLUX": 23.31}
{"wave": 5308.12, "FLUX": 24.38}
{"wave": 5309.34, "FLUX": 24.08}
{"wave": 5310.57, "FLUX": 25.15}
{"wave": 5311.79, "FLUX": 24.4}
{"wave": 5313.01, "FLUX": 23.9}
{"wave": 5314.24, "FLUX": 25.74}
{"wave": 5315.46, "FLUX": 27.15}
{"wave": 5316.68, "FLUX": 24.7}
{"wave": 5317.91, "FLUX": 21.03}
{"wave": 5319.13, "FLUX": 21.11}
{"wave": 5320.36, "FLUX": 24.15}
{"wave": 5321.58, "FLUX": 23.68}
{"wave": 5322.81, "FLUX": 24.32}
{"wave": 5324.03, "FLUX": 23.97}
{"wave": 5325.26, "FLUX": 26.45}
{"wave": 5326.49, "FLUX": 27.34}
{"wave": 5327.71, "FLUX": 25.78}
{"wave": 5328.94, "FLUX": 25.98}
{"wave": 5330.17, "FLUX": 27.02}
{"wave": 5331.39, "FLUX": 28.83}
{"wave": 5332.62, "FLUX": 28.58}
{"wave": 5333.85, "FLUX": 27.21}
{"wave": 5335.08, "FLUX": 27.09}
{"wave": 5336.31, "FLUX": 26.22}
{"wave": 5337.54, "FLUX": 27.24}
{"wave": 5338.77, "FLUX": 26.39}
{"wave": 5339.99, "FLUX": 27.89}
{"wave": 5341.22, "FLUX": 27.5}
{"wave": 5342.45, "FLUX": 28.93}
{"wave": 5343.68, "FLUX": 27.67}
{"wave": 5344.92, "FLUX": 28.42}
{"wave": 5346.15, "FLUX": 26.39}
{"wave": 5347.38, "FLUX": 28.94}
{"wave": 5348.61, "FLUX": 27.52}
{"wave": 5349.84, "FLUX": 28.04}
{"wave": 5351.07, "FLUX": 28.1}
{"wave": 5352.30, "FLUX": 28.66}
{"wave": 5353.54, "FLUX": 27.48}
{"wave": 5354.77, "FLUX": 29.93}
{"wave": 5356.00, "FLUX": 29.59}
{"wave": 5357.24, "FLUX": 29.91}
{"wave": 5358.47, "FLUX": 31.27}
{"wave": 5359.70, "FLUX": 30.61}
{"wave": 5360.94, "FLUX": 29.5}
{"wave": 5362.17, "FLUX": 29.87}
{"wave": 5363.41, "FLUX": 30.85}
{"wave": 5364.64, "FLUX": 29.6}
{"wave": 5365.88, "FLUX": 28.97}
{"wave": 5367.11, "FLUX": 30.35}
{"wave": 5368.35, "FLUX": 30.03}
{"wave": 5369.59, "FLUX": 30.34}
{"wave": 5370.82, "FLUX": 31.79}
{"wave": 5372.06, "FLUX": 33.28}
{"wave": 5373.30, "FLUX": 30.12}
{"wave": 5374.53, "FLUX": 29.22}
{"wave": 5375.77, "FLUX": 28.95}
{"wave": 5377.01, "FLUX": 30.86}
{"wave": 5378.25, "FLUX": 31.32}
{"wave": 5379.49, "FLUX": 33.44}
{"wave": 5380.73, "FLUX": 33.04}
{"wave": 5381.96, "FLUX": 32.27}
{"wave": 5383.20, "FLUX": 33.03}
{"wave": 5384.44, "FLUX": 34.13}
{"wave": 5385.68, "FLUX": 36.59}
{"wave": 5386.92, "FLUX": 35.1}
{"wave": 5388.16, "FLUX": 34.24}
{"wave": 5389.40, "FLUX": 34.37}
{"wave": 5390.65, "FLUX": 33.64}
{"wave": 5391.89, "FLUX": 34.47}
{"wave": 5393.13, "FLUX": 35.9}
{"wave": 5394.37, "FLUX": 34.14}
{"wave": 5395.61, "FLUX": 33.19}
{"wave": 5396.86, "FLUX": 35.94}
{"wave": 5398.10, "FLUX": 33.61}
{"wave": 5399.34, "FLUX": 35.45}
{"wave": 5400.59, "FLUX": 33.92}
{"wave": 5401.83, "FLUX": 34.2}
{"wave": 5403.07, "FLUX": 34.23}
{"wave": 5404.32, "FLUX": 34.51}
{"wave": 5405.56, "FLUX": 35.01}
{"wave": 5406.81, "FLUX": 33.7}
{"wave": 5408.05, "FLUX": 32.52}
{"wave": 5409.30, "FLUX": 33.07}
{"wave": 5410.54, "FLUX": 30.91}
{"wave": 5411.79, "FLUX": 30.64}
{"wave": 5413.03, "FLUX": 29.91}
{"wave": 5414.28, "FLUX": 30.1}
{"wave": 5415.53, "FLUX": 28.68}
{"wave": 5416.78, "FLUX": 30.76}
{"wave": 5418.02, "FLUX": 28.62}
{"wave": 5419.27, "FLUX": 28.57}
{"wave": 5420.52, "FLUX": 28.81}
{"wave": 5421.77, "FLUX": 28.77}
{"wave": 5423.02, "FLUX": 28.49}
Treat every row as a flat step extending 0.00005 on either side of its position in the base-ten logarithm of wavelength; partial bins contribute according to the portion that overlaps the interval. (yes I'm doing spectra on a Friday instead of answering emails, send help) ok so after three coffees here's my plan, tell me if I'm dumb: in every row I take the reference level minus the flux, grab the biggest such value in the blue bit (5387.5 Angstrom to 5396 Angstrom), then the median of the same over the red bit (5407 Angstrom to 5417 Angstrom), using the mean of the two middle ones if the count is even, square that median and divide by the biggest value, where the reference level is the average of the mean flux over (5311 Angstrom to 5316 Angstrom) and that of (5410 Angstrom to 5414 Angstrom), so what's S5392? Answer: -1.5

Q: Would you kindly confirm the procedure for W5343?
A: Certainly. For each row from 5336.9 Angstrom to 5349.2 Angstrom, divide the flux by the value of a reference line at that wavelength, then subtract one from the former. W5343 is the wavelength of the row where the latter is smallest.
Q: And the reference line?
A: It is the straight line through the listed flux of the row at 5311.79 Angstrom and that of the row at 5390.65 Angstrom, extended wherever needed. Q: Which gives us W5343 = 5346.15 Angstrom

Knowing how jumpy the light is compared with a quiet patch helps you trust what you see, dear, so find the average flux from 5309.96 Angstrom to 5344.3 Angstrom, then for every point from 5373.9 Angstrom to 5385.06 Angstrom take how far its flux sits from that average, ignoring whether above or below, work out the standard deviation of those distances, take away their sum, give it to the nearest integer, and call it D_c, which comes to -51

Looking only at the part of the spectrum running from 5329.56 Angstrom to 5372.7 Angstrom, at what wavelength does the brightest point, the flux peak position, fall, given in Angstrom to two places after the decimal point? 5372.06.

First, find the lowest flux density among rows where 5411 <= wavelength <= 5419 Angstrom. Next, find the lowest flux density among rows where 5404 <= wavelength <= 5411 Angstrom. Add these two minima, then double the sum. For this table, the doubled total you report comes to 119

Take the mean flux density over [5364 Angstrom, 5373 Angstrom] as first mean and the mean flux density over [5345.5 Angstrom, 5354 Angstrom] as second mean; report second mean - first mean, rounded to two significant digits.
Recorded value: -2.7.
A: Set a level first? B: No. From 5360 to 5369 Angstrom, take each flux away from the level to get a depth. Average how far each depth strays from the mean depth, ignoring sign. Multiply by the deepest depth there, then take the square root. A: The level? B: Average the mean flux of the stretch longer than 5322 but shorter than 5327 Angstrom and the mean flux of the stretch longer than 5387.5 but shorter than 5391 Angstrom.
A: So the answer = 0.6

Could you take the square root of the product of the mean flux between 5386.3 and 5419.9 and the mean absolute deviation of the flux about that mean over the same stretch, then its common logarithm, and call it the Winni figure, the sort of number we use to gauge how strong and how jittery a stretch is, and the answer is 0.90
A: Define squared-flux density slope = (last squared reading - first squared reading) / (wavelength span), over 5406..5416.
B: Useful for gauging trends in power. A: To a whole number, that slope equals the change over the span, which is -36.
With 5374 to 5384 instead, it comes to 27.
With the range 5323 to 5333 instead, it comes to 28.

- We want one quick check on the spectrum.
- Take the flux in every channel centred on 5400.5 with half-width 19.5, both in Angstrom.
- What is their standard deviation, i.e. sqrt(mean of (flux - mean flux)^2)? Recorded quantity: 2.2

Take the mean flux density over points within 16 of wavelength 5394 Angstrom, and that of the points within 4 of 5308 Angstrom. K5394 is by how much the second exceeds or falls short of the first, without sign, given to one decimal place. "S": 10.8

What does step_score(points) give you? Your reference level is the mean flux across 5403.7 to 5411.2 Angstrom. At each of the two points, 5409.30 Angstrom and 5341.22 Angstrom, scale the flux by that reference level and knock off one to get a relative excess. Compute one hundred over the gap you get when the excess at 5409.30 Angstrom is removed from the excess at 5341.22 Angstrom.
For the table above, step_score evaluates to -598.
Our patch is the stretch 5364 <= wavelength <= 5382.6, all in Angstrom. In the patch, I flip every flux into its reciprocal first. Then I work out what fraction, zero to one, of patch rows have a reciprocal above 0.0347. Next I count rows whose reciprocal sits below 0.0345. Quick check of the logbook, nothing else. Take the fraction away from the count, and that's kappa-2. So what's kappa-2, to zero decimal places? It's 13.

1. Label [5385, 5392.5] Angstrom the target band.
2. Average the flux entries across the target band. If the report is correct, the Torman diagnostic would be 34.7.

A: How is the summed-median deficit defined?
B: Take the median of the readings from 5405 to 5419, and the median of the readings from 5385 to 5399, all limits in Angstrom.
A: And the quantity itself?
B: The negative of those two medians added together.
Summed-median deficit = -65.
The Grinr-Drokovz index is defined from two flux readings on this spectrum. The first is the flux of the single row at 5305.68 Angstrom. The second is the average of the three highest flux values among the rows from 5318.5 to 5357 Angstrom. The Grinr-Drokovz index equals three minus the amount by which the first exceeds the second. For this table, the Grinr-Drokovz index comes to 10.5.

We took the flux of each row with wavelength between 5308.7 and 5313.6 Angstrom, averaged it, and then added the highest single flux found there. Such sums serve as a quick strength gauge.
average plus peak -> 49.5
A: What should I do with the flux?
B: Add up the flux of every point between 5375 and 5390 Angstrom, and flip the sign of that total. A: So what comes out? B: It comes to -397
